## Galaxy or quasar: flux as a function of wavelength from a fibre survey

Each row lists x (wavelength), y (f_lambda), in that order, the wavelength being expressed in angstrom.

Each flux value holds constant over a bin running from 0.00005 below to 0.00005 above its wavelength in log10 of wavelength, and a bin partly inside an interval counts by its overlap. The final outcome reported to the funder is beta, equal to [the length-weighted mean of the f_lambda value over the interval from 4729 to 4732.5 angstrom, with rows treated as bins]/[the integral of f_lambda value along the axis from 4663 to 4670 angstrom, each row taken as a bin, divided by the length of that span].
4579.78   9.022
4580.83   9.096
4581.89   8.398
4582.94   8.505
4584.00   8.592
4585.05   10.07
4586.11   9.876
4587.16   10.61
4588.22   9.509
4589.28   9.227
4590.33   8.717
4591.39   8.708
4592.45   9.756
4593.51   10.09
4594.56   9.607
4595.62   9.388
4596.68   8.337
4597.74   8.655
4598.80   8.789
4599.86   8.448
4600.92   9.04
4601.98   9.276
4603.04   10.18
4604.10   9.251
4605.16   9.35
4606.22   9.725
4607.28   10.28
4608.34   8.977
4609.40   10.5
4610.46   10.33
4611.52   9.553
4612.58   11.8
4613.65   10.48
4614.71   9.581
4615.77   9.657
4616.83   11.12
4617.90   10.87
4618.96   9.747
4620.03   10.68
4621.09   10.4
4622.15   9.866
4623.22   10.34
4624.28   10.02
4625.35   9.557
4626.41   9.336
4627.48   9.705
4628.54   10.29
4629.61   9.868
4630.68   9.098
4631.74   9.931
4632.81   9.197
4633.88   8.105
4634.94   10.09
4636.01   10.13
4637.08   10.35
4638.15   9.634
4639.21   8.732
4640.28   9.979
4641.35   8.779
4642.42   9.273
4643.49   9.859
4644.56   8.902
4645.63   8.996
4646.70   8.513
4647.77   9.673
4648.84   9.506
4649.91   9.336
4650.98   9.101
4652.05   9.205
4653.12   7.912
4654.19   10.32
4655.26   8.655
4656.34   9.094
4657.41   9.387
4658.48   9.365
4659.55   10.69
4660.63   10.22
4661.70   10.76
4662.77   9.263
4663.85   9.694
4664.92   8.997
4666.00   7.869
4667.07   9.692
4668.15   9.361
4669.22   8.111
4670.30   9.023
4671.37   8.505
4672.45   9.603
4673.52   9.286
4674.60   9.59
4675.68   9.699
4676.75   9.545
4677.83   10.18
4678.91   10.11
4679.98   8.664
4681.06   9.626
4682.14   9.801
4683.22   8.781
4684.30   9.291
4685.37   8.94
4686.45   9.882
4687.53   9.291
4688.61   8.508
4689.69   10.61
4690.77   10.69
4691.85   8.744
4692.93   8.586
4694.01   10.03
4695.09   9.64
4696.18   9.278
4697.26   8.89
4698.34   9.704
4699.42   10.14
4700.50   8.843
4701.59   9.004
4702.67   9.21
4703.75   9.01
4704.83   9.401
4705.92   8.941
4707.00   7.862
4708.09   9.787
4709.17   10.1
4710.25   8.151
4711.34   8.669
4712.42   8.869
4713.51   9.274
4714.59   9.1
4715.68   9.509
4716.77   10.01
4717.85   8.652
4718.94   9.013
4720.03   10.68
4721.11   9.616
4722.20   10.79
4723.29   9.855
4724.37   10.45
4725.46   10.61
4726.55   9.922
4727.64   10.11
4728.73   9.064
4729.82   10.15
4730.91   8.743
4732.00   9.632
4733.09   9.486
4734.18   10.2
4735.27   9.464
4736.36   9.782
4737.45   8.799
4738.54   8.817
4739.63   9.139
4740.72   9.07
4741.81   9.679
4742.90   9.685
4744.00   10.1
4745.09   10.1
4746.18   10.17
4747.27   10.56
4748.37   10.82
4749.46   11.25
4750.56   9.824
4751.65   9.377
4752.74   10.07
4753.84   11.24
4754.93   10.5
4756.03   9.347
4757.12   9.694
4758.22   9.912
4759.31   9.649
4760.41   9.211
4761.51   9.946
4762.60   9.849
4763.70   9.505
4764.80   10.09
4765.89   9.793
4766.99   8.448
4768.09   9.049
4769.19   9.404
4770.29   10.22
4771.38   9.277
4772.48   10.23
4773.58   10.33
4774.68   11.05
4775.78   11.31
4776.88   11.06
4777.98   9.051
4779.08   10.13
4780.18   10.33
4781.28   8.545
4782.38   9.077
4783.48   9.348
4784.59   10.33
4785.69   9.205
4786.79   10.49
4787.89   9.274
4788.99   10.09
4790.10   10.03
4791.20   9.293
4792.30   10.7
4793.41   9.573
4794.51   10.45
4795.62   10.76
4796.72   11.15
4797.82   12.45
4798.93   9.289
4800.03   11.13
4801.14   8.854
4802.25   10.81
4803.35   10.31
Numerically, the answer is 1.06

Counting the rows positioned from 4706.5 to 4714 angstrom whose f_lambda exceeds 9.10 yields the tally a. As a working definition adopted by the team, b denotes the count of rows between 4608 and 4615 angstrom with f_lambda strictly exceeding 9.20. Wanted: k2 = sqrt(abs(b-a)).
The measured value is 1.73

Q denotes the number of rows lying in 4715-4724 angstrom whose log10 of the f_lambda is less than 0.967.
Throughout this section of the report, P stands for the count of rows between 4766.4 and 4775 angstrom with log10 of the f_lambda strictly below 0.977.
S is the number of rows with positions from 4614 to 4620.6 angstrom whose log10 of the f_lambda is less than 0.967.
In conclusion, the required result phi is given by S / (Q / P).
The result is 0.0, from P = 4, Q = 2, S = 0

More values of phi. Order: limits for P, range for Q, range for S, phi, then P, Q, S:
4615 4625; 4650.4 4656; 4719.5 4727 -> 0.0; 0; 4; 0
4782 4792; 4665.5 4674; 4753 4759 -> 0.0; 5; 4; 0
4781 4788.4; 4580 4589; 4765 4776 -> 2.5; 5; 4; 2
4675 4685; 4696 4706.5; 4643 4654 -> 3.0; 3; 6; 6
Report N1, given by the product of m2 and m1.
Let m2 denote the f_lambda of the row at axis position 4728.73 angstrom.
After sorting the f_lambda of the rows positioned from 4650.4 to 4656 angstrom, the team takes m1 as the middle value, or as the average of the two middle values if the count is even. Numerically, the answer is 82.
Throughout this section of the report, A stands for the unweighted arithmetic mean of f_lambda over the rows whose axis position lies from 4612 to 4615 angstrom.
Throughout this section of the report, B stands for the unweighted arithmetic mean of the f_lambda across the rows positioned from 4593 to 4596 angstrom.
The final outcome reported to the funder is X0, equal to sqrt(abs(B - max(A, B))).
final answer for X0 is 1.0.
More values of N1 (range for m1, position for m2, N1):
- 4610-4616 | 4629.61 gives 99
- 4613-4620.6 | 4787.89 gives 97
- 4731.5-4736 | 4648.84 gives 91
